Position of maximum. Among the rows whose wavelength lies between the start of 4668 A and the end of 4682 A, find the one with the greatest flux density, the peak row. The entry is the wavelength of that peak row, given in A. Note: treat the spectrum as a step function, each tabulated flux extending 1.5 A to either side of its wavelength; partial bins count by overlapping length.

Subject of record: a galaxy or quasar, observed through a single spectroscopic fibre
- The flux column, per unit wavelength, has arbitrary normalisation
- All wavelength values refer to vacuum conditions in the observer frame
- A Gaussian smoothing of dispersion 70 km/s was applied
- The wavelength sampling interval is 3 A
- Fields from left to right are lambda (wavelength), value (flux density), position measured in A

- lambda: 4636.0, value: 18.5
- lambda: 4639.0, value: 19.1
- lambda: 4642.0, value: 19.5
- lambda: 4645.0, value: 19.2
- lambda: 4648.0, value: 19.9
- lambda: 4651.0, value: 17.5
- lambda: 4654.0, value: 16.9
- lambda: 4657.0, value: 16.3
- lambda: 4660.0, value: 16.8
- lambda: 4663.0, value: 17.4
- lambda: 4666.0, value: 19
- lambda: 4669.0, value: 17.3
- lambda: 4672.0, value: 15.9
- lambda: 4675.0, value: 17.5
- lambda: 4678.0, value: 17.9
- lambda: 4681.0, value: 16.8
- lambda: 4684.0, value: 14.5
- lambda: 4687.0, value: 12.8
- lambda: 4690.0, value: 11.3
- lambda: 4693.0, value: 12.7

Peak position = 4678.0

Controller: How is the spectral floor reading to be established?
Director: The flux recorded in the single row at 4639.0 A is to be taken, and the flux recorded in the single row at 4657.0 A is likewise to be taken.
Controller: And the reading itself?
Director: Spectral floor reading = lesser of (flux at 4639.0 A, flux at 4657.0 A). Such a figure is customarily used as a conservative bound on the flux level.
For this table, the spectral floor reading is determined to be 16.3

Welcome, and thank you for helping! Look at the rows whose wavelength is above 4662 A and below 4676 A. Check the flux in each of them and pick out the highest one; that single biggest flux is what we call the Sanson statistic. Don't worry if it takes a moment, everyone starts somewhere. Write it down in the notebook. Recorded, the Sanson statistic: 19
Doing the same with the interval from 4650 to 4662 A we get 17.5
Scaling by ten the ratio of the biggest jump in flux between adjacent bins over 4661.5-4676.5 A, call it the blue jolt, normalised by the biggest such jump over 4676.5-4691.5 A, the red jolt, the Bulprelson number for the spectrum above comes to 7.4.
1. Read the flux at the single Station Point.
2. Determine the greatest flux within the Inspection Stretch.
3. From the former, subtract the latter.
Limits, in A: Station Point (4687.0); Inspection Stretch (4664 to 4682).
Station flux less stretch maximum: -6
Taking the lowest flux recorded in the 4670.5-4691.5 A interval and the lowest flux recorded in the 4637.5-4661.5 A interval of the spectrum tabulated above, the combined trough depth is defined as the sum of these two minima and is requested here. 27.6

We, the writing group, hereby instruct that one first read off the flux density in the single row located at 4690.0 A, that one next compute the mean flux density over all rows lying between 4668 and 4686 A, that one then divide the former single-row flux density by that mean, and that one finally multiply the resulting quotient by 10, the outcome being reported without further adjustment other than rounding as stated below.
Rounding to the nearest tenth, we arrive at 6.8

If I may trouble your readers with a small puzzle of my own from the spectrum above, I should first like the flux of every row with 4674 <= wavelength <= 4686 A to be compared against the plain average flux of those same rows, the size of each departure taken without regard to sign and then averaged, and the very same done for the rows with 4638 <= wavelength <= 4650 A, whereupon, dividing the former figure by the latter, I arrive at 4.0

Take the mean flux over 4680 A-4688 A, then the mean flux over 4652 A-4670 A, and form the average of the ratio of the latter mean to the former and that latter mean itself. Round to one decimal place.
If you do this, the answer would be 9.2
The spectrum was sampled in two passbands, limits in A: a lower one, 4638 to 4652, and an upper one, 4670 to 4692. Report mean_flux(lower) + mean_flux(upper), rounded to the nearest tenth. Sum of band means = 34.3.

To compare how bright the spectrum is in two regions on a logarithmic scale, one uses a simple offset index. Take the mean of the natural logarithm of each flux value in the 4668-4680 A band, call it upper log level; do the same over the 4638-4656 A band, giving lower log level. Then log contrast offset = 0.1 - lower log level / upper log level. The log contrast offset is -0.93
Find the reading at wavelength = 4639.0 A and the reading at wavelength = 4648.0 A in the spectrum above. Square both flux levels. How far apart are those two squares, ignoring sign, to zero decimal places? 31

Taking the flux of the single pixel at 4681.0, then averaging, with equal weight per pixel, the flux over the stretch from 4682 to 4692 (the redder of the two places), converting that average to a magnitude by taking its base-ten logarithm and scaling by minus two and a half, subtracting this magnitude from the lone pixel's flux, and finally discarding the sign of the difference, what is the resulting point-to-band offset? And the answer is 19.6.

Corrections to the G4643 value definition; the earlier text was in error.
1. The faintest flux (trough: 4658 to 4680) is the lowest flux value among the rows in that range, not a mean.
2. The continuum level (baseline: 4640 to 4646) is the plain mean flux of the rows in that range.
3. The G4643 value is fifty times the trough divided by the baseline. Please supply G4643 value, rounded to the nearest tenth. 41.1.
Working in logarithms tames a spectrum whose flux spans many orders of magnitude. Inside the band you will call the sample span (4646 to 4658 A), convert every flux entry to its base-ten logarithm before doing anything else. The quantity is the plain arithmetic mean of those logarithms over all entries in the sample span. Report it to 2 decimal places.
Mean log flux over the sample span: 1.25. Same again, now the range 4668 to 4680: 1.23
